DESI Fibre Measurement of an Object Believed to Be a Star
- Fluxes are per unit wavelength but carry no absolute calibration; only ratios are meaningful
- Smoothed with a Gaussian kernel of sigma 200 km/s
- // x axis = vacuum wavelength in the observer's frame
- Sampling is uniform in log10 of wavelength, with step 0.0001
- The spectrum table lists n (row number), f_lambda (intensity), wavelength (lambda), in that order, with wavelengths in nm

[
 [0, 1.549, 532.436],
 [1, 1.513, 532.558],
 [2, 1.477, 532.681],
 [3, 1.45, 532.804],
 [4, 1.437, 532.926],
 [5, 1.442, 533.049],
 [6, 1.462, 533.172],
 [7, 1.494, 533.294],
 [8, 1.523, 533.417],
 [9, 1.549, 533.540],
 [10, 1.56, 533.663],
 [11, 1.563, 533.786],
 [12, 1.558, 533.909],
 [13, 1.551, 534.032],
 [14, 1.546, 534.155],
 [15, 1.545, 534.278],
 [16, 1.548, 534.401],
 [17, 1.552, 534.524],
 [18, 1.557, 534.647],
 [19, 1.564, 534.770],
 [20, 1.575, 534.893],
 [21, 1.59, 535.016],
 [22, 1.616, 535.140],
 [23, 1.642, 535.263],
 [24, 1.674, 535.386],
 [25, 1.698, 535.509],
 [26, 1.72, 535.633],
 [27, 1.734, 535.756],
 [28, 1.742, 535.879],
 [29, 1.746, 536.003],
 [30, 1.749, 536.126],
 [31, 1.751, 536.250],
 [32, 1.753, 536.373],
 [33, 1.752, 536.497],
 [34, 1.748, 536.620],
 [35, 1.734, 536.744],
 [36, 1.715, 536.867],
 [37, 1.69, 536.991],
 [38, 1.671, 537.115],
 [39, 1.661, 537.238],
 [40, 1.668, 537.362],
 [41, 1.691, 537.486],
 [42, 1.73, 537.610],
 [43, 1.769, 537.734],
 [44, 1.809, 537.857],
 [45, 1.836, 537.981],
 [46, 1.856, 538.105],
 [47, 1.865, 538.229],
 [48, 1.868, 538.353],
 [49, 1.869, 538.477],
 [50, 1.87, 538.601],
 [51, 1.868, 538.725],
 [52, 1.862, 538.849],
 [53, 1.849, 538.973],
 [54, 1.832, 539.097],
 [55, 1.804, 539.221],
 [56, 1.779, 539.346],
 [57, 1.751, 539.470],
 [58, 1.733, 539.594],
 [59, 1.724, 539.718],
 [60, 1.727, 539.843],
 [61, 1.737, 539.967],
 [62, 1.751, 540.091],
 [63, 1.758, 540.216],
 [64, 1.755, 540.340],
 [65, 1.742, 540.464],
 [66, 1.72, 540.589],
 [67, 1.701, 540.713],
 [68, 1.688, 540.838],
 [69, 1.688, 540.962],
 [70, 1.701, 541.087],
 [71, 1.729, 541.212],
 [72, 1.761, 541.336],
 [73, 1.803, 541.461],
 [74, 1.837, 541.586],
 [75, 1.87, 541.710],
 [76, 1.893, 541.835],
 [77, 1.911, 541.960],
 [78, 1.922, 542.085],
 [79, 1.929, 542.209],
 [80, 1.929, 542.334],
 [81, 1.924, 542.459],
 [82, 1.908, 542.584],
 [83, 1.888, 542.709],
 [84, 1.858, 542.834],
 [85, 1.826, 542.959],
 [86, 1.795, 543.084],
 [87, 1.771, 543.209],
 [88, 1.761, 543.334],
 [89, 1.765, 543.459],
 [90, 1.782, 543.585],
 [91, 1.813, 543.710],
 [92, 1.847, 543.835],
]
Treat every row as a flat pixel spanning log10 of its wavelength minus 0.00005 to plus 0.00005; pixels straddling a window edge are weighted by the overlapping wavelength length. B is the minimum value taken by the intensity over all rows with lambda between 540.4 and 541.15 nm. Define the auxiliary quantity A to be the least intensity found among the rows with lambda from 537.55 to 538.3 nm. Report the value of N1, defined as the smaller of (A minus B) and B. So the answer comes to 0.04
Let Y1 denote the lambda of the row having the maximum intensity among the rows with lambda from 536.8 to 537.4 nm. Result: 536.867 nm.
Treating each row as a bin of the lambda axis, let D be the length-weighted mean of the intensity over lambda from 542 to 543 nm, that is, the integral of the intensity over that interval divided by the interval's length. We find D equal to 1.900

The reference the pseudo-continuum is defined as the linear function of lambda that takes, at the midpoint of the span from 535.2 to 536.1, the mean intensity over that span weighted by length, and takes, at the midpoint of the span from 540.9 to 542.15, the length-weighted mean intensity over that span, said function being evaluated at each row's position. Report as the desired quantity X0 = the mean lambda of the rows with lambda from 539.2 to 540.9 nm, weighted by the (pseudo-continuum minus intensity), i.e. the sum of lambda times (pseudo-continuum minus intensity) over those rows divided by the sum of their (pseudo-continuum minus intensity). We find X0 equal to 540.35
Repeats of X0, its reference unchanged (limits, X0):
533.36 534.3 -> 533.85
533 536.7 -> 533.85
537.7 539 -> 538.42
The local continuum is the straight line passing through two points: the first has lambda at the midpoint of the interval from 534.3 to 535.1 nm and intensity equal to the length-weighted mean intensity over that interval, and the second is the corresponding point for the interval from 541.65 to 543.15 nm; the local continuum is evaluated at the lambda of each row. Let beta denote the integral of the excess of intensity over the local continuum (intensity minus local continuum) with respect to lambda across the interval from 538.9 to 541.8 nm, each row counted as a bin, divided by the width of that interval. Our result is -0.04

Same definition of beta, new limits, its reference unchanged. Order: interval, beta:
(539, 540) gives 0.00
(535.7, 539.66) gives 0.08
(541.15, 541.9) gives -0.03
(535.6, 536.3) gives 0.12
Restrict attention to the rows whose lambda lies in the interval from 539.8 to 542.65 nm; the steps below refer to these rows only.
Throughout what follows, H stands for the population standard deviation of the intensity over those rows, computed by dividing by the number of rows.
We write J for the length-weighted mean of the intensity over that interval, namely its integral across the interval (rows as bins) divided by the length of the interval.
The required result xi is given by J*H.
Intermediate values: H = 0.09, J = 1.80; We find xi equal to 0.16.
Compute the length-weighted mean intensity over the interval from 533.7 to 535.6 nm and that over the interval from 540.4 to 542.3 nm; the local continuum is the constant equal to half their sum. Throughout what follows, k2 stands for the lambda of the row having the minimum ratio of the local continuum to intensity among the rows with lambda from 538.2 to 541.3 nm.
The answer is 538.601 nm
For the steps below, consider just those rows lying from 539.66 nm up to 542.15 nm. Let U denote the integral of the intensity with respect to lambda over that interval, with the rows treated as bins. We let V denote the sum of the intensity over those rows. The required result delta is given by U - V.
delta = -31.0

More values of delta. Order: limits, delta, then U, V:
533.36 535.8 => -28.0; 3.89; 31.9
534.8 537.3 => -29.7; 4.24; 34.0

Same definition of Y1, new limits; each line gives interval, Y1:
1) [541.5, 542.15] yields 542.085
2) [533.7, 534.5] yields 533.786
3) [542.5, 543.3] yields 542.584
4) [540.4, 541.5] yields 541.461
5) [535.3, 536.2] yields 536.126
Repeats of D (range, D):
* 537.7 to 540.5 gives 1.802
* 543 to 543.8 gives 1.784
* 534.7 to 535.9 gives 1.653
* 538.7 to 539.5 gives 1.821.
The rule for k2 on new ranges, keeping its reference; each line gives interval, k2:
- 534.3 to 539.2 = 538.601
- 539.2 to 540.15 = 539.221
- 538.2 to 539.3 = 538.601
